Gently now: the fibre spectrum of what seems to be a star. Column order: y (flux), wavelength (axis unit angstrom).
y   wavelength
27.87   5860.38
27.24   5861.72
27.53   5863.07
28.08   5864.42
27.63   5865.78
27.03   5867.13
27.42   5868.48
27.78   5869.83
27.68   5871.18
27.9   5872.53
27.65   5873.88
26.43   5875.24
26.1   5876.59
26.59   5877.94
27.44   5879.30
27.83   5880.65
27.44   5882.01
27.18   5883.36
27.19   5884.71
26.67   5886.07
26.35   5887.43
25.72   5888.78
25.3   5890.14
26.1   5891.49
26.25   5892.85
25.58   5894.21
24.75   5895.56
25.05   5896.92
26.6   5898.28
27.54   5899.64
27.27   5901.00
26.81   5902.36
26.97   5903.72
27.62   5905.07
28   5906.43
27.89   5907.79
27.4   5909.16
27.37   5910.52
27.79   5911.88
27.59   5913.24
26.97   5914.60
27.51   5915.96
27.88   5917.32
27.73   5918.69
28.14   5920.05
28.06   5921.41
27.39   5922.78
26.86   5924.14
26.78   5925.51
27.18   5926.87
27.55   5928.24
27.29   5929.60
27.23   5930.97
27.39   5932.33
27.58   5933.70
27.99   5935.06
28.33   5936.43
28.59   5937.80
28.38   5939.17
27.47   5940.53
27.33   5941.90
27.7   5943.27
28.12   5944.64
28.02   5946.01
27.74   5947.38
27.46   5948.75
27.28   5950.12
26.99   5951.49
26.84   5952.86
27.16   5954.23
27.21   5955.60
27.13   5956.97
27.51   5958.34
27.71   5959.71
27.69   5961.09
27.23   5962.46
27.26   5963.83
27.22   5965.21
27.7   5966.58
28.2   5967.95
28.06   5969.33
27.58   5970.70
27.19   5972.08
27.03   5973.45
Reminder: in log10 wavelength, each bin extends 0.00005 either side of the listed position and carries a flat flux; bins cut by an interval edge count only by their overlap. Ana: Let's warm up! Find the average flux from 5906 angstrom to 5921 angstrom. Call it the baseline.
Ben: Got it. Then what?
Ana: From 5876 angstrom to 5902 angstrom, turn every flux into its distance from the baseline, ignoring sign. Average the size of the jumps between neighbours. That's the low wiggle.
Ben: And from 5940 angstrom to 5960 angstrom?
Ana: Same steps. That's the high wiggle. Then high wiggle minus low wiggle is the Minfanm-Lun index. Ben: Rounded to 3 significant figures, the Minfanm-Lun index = -0.299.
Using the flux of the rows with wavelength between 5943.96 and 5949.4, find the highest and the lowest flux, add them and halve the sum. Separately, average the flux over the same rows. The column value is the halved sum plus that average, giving 55.6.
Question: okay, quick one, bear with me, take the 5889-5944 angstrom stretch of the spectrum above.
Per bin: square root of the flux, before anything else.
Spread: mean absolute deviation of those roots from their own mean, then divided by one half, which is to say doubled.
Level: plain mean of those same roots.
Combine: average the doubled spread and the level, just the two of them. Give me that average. 2.67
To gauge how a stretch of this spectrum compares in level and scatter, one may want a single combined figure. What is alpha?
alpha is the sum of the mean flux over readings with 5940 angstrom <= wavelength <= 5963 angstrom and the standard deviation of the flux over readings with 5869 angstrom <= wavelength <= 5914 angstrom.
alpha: 28.3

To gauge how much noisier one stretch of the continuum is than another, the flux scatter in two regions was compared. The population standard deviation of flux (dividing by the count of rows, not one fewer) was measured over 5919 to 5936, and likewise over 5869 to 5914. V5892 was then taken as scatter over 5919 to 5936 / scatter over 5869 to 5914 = 0.48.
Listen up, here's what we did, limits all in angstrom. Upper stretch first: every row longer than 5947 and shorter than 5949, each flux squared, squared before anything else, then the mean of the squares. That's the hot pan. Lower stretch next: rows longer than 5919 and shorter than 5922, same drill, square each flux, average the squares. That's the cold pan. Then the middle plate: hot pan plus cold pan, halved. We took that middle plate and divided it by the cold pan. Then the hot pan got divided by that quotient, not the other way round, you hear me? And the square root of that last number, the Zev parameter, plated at 27.8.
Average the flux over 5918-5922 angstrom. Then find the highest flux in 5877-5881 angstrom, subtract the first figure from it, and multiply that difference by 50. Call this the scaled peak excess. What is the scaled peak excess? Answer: -7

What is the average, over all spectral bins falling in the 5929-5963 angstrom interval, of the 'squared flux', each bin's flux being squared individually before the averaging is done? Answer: 761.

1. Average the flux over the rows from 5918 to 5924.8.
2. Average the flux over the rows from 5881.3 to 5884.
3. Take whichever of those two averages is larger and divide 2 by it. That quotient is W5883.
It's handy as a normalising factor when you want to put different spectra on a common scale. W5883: 0.0724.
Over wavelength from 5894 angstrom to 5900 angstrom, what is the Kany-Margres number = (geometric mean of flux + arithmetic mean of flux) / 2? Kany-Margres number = 25.9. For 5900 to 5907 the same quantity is 27.3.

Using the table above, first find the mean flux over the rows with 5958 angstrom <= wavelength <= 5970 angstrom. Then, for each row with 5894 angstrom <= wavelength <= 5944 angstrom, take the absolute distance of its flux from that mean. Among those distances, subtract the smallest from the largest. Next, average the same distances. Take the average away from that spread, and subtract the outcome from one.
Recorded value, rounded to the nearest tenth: -1.3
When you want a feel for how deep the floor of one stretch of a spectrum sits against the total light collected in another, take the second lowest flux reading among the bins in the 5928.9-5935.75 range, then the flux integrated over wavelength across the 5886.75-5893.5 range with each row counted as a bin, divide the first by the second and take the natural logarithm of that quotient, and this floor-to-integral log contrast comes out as -1.86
